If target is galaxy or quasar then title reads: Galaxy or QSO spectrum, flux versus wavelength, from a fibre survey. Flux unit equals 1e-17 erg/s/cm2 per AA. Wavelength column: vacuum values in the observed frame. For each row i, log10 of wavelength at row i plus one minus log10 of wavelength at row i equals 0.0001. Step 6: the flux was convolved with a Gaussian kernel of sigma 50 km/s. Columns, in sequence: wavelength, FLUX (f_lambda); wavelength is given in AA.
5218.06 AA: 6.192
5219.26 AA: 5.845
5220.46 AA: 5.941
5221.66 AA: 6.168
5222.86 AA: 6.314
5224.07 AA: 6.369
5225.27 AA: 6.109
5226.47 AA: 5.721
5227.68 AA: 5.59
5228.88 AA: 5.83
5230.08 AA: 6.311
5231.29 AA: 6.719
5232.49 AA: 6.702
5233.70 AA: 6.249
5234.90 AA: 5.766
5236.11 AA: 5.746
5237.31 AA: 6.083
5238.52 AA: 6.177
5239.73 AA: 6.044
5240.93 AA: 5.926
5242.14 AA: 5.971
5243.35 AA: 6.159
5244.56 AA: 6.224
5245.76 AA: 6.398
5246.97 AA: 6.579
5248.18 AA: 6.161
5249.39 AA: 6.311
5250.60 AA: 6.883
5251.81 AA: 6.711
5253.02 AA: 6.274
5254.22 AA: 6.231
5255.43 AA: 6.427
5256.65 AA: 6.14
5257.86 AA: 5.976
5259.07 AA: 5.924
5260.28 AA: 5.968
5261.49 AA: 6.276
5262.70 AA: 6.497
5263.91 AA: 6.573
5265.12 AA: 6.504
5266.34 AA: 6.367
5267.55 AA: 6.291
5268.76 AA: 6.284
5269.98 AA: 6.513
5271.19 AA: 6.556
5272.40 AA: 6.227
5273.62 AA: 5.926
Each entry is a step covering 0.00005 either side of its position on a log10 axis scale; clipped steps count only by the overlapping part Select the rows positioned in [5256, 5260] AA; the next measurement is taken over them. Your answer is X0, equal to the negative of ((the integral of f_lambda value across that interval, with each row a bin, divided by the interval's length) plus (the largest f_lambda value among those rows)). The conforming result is -12.1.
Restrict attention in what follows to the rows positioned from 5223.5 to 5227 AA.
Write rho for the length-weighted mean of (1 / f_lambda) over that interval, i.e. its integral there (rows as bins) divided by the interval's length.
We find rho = 0.165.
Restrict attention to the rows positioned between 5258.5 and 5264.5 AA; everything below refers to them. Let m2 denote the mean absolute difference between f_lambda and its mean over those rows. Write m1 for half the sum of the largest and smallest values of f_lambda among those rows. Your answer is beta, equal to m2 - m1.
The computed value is -6.0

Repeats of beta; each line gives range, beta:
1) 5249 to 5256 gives -6.3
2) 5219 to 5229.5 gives -5.8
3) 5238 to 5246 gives -6.0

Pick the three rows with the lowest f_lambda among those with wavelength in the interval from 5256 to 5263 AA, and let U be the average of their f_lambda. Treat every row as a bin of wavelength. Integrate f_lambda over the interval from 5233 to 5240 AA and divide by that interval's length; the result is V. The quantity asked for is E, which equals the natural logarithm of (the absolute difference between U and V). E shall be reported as -2.9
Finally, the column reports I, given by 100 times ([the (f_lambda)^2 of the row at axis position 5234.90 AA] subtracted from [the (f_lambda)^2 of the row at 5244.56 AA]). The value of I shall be 549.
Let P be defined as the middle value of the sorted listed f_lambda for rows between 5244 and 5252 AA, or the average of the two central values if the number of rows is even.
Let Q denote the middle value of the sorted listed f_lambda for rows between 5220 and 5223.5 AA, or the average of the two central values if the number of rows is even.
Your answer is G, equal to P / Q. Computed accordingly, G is 1.037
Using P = 6.40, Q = 6.17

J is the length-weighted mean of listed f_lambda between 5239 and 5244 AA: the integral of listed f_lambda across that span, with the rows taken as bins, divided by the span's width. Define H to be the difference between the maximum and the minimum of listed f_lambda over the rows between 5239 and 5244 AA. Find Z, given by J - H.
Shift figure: 5.8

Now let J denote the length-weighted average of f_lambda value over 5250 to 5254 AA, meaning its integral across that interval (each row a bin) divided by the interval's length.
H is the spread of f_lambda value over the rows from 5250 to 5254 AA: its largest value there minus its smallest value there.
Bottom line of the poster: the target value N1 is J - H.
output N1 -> 6.0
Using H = 0.6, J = 6.60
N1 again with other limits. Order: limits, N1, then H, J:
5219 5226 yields 5.6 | 0.5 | 6.14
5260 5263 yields 5.7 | 0.5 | 6.26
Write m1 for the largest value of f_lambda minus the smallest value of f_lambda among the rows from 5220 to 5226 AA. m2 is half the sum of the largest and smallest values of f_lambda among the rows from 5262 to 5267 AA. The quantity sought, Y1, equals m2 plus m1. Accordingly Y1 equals 6.90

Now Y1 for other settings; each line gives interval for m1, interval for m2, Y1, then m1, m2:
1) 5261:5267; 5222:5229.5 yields 6.28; 0.30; 5.98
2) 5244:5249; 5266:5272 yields 6.84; 0.42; 6.42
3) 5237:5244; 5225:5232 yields 6.41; 0.25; 6.15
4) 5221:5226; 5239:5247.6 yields 6.51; 0.26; 6.25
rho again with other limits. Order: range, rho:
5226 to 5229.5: 0.175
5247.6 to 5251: 0.156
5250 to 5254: 0.152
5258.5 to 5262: 0.165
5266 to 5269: 0.159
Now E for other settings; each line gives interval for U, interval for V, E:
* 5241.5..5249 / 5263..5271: -1.1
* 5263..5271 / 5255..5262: -1.6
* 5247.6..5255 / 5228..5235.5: -3.8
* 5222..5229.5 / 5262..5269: -0.3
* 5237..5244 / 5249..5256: -0.7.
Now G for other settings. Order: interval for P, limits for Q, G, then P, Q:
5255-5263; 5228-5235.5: 0.978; 6.14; 6.28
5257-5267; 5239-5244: 1.052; 6.32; 6.01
